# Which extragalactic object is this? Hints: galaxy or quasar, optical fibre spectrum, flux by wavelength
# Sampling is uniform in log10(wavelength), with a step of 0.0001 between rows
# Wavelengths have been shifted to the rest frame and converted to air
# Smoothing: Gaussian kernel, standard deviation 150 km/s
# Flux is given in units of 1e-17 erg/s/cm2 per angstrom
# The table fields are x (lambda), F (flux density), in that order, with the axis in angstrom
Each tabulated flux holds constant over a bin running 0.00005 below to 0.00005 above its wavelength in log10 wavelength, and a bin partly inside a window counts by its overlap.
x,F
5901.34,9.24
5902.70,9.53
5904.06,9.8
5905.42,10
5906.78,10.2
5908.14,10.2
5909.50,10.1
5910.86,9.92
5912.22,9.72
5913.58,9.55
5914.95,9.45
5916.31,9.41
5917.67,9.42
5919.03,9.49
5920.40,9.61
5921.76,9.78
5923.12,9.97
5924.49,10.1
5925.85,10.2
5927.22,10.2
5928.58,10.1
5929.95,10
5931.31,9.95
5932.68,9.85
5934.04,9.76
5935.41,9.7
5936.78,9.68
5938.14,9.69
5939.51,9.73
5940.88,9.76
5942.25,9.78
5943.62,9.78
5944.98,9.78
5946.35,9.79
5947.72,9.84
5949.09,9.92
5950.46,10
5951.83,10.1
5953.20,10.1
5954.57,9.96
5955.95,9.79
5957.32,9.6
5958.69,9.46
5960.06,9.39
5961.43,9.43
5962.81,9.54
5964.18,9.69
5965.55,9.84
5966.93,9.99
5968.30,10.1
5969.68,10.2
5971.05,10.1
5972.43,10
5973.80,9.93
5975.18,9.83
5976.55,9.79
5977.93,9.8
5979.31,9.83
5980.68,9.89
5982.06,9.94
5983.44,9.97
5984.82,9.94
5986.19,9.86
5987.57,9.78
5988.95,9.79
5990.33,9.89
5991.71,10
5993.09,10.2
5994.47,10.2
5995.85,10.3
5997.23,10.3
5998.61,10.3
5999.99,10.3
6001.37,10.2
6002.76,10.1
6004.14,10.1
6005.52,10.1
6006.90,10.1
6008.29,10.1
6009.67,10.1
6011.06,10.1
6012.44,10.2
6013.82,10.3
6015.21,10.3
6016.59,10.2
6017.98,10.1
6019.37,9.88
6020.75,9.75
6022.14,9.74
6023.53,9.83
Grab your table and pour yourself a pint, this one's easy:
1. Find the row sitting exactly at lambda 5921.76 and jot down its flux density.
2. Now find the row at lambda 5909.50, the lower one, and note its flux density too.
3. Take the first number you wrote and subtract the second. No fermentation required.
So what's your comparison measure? -0.3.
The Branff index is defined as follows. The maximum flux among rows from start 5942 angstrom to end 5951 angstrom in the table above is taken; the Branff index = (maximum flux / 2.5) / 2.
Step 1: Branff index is 2.00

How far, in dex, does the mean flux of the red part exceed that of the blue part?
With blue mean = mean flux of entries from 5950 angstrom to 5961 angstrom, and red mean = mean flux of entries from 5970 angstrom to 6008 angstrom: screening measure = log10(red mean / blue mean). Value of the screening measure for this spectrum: 0.010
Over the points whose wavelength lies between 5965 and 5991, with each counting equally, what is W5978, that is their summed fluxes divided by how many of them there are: 9.9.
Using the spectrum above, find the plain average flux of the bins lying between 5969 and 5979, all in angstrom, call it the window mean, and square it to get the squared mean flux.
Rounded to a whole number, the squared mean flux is 99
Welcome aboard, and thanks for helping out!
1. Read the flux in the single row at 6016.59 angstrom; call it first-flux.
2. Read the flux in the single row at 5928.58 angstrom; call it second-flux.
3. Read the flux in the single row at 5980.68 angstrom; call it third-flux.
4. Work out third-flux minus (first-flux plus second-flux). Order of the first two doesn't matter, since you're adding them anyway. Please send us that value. -10.4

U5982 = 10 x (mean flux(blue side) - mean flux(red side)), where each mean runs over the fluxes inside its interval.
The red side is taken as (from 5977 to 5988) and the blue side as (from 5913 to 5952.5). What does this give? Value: -0.7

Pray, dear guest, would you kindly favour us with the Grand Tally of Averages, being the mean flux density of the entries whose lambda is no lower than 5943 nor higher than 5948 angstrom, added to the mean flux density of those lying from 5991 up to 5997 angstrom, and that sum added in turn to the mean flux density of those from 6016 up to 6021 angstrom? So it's 30.0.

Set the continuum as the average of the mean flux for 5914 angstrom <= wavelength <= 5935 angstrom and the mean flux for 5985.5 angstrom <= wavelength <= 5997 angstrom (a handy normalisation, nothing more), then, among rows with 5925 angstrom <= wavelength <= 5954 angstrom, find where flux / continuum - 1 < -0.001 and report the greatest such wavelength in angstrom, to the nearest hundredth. 5947.72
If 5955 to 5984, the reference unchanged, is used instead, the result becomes 5980.68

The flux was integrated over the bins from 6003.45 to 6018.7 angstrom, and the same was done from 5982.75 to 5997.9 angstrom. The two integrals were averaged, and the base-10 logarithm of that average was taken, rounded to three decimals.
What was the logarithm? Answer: 2.186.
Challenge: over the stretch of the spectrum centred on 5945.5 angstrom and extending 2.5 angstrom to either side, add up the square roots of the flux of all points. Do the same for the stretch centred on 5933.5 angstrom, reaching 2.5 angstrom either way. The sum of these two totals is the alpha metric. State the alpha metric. 25.1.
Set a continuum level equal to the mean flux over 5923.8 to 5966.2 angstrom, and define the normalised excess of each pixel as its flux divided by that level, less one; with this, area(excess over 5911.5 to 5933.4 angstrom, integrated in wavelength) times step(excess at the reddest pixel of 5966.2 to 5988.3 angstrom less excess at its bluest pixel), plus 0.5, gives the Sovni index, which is 0.5011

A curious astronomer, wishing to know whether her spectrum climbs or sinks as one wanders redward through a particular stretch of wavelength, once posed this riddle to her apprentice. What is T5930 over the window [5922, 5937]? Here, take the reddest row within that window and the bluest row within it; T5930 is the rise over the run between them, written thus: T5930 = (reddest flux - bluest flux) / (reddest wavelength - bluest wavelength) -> -0.021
